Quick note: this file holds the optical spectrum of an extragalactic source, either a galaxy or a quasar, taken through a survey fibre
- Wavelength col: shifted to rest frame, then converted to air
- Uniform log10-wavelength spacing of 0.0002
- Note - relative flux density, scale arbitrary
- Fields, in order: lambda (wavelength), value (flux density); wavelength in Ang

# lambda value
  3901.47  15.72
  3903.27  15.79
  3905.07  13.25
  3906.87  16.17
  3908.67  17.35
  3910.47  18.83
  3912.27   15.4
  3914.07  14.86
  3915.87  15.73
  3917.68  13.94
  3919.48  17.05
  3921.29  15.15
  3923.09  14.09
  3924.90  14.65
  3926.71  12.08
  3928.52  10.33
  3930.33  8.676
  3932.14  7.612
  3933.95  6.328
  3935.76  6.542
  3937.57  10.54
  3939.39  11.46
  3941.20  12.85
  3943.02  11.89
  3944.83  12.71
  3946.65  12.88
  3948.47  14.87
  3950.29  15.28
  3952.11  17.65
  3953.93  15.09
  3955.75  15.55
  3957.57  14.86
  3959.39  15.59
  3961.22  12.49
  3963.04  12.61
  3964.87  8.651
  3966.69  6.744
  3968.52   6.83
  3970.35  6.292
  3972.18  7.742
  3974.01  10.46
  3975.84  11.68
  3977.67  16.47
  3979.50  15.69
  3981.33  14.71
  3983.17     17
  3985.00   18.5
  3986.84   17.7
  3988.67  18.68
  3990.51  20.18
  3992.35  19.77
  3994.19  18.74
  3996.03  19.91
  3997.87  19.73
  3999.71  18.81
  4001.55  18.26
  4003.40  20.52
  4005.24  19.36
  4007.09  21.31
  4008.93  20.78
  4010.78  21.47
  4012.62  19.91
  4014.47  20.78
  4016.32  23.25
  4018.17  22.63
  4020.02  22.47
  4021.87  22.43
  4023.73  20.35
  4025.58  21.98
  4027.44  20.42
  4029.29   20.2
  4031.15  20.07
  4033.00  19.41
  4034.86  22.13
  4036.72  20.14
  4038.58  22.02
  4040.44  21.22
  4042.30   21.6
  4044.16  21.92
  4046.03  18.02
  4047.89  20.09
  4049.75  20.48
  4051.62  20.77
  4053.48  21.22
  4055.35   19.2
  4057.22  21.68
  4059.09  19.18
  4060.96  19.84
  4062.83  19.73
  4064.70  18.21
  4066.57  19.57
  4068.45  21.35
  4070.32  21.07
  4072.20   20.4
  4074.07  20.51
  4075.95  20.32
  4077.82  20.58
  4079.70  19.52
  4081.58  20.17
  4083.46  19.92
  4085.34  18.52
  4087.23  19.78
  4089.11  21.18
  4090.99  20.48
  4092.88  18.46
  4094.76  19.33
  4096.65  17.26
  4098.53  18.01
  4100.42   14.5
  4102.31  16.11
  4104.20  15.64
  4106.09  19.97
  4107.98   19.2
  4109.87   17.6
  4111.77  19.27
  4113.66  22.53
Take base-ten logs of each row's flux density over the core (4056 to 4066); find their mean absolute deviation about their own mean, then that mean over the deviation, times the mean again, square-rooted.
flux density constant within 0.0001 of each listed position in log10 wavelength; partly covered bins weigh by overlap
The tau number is 9.6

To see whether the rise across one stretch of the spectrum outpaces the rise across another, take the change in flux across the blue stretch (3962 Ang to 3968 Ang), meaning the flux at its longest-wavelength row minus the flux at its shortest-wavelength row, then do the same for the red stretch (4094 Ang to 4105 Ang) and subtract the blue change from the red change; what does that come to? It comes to 2.2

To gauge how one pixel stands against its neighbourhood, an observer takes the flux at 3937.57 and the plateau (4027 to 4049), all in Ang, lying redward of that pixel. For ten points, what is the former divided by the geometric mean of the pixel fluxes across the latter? 0.51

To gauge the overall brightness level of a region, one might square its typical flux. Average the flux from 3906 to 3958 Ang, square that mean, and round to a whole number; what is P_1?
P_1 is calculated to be 181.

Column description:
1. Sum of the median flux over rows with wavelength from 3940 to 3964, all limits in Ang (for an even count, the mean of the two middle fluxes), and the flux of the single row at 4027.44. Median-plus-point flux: 35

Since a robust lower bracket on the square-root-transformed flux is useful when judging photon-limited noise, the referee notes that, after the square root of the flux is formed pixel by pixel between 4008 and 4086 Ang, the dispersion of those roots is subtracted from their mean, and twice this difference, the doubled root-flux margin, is 8.8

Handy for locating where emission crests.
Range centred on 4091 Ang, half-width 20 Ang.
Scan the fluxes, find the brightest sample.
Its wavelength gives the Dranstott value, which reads 4089.11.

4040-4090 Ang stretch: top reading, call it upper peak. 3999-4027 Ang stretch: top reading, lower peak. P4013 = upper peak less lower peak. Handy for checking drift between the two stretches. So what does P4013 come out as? -1.3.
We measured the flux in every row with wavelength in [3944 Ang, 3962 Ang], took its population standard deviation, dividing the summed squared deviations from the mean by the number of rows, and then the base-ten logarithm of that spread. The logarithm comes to 0.18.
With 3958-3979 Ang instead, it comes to 0.53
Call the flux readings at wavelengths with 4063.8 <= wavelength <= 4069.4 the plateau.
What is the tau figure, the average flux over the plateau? 20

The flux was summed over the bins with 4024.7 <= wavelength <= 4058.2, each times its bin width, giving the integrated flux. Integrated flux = 693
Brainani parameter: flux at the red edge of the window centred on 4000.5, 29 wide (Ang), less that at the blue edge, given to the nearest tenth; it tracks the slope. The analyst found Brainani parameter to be 3.1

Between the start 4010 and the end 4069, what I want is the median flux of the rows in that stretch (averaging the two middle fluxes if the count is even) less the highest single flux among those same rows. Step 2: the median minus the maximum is -2.6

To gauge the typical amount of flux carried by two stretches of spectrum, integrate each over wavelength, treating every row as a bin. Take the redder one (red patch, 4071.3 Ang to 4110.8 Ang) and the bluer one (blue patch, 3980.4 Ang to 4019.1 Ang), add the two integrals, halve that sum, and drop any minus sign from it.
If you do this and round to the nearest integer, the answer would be 754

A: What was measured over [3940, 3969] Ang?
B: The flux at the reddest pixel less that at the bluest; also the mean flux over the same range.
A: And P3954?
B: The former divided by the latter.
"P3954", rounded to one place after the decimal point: -0.5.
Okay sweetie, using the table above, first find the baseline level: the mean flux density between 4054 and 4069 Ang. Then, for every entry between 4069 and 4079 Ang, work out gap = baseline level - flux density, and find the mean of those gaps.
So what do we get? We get -0.7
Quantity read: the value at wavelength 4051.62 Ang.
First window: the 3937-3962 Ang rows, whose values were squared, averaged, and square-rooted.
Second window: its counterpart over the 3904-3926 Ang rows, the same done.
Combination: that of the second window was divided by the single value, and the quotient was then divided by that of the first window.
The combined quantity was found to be 0.054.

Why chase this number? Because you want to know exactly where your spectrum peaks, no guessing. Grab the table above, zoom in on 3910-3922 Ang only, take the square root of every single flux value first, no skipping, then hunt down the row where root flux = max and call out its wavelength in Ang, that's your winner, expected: 3910.47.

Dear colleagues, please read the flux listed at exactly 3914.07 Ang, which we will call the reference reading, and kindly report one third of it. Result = 5.0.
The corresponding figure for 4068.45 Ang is 7.1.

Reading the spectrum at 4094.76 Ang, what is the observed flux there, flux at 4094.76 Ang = 19.33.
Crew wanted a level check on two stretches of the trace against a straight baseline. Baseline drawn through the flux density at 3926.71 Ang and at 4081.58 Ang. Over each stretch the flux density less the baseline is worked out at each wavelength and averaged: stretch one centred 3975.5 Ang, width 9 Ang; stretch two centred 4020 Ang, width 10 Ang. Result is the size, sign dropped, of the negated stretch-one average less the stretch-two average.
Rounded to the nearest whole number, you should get 3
